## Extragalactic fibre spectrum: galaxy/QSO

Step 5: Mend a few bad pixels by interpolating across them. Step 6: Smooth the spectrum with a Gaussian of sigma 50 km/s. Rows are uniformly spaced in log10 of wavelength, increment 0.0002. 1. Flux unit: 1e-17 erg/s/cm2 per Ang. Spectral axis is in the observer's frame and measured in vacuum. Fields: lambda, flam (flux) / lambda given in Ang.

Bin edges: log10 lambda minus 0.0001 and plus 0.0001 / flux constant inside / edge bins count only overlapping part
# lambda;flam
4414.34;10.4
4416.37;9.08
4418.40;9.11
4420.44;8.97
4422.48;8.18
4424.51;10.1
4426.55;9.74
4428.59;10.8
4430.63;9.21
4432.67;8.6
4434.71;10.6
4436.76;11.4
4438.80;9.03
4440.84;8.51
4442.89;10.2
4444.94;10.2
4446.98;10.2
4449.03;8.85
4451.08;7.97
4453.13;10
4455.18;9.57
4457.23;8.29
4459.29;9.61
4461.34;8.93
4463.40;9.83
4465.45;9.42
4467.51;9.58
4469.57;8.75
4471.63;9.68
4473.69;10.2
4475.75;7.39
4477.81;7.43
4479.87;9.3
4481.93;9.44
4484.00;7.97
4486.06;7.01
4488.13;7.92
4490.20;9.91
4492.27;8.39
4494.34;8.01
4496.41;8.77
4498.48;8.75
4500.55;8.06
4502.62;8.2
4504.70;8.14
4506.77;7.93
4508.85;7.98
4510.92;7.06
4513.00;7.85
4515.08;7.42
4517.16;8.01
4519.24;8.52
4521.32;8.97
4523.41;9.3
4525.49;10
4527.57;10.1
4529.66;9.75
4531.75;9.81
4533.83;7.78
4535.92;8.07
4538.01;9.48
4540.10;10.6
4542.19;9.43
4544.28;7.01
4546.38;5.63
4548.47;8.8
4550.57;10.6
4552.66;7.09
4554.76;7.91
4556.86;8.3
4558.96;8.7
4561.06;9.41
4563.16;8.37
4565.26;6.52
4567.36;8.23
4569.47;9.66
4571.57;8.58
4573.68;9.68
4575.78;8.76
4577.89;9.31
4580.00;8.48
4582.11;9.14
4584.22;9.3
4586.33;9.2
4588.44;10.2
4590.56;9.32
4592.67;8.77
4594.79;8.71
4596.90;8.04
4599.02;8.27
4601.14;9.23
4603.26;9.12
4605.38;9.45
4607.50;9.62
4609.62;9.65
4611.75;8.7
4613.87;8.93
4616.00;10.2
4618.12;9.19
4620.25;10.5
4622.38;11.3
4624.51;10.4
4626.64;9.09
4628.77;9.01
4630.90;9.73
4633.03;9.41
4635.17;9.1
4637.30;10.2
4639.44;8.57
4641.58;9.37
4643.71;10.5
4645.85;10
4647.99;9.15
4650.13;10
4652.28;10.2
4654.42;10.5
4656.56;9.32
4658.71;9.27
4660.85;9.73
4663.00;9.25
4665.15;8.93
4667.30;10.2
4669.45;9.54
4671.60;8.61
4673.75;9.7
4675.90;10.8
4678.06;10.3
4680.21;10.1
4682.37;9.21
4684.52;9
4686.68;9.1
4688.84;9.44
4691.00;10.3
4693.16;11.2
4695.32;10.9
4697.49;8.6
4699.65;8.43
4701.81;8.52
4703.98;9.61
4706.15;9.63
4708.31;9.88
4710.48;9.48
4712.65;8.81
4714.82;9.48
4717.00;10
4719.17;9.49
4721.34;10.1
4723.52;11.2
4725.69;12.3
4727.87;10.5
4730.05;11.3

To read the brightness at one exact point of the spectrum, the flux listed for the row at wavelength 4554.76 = 7.91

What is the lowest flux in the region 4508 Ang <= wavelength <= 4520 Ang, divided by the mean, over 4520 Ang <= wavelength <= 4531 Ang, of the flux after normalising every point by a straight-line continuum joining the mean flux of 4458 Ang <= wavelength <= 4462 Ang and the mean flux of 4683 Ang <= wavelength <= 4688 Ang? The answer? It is 6.8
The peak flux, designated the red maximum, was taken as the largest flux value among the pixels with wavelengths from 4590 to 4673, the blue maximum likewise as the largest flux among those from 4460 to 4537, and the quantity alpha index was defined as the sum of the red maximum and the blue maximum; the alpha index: 21.5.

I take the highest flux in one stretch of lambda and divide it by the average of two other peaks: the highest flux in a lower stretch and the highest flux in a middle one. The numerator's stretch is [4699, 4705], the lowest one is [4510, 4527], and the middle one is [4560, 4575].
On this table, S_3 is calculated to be 0.98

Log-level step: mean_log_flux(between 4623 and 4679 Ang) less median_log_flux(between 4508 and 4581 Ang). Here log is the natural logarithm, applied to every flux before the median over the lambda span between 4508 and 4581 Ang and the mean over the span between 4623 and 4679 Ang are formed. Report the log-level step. 0.12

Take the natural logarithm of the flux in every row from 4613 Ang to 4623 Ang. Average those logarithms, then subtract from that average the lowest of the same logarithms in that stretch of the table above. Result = 0.11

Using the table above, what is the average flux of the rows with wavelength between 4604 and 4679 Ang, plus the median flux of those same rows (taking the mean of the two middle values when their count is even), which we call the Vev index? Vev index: 19.3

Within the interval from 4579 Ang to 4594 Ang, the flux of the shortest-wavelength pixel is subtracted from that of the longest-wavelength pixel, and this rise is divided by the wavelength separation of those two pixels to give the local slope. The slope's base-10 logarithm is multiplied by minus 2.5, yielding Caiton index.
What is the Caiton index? 4.1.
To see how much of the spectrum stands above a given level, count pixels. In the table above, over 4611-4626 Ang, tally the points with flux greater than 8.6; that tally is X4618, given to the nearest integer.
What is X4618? 7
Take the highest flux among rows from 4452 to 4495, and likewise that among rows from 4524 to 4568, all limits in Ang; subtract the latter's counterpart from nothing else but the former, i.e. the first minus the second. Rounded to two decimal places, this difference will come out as -0.40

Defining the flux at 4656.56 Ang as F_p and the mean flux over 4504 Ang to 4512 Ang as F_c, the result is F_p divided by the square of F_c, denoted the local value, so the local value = 0.154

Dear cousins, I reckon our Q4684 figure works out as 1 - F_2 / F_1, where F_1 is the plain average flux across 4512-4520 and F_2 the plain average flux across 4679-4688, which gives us -0.18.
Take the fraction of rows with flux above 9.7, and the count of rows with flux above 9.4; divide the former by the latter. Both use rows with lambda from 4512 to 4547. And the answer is 0.042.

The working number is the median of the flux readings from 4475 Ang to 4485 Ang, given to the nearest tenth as 8.0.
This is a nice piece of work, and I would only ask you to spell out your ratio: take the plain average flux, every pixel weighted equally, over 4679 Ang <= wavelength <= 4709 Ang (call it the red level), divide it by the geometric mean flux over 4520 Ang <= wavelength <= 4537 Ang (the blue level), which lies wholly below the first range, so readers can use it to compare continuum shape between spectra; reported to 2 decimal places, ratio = 1.04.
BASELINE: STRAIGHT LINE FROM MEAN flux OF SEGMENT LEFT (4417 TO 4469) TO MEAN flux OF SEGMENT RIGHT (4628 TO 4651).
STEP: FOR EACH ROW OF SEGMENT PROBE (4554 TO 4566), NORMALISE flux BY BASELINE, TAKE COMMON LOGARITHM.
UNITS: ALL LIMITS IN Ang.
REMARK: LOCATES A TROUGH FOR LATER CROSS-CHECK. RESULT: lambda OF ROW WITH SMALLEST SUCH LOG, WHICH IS 4565.26 Ang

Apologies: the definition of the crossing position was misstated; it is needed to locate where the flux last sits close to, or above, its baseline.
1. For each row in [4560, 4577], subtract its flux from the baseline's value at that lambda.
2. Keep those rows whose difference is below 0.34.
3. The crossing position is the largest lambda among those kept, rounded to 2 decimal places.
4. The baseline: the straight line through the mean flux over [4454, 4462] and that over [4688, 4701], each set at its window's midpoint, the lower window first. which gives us 4573.68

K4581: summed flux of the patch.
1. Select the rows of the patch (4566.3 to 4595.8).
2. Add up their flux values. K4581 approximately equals 127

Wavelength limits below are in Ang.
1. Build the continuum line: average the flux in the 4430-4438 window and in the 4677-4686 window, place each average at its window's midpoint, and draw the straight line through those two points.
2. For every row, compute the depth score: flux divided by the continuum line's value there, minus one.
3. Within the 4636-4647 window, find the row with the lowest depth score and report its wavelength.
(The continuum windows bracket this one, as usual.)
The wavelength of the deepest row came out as 4639.44 Ang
